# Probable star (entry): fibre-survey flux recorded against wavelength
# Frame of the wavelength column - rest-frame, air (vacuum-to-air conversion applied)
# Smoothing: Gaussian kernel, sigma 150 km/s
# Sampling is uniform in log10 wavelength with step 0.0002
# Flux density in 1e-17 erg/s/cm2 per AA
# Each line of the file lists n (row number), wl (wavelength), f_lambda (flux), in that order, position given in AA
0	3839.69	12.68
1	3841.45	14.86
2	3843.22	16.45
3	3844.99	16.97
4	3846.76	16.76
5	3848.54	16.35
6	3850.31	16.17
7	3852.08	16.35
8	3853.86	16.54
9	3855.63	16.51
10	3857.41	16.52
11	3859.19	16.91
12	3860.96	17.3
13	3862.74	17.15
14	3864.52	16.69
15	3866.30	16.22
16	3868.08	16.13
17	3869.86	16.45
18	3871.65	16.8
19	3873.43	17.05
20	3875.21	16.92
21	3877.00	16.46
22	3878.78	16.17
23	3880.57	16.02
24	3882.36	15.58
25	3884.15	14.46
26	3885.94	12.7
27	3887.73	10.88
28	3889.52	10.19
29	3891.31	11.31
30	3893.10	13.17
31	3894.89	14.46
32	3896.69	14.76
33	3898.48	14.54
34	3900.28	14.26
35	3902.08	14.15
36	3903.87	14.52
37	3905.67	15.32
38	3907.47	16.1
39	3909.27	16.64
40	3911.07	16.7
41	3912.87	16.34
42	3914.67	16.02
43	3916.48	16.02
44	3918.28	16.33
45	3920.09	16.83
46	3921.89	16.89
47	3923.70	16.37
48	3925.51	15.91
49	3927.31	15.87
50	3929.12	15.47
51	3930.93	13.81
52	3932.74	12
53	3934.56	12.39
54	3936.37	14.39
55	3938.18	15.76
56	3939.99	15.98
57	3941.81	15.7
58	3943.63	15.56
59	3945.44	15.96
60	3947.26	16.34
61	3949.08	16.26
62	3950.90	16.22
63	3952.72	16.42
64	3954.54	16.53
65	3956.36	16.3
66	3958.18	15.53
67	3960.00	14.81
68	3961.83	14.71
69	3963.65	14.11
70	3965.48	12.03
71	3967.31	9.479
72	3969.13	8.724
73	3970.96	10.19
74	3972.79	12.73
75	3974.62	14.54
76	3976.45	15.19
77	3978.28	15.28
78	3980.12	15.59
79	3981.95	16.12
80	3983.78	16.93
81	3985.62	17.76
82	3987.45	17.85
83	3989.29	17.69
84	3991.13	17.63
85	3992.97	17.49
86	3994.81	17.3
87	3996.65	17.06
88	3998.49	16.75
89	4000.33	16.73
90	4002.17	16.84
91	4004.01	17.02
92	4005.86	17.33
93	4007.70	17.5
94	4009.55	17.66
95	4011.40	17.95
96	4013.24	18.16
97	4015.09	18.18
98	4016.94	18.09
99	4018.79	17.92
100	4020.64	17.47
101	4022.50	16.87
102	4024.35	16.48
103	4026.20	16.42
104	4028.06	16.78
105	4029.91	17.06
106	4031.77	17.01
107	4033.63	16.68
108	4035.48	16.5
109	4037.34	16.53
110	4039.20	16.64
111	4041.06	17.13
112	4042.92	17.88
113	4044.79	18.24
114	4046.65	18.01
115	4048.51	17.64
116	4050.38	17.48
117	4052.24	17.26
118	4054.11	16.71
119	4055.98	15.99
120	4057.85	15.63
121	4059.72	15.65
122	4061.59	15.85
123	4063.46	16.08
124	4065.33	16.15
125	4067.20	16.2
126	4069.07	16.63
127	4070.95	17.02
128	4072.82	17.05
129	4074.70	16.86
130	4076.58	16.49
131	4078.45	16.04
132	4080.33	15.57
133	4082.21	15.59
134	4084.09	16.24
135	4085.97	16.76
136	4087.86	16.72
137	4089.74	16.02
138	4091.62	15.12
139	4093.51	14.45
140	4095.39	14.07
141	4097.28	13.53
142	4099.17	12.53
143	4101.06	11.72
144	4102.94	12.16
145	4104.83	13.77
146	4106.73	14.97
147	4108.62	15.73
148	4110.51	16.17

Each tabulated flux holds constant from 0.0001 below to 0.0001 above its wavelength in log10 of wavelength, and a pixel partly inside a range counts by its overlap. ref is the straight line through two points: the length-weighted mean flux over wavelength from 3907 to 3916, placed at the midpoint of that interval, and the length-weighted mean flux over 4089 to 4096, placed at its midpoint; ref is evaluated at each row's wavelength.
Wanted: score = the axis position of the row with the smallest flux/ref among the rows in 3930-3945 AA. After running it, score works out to 3932.74 AA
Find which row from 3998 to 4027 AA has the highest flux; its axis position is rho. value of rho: 4015.09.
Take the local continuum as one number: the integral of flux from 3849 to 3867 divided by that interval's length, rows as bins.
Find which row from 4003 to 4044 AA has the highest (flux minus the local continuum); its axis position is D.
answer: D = 4015.09 AA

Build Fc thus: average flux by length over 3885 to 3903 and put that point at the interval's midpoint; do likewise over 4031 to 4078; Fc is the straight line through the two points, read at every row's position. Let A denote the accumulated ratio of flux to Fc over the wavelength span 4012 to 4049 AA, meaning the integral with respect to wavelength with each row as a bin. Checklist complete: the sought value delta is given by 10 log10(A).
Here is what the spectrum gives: 16.0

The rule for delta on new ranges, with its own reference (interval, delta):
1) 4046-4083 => 15.6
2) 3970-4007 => 15.9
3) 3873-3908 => 15.9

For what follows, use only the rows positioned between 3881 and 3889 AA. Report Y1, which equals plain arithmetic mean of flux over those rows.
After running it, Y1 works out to 13.4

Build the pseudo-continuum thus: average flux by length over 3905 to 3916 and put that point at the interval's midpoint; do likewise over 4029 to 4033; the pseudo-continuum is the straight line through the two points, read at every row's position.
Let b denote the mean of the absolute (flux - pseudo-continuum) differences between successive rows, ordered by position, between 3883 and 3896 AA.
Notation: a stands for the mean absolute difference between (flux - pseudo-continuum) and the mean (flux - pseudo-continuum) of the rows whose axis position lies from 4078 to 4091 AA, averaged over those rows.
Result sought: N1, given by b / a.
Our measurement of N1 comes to 3.89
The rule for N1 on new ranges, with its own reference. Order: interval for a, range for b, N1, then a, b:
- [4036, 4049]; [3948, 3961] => 0.63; 0.56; 0.35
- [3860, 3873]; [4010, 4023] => 0.72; 0.36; 0.26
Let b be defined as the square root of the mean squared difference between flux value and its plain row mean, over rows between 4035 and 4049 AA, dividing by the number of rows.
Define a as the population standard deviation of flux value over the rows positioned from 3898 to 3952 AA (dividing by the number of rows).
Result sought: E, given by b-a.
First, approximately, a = 1.2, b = 0.66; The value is -0.5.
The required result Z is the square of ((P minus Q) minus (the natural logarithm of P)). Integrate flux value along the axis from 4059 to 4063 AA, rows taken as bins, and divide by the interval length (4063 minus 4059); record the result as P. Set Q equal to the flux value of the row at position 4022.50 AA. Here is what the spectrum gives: 15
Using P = 15.8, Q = 16.87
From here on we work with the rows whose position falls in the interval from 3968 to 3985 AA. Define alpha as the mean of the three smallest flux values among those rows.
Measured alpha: 10.5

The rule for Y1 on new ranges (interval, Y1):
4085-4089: 16.7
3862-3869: 16.5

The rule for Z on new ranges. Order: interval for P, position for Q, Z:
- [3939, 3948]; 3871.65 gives 13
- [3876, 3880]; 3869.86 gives 9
